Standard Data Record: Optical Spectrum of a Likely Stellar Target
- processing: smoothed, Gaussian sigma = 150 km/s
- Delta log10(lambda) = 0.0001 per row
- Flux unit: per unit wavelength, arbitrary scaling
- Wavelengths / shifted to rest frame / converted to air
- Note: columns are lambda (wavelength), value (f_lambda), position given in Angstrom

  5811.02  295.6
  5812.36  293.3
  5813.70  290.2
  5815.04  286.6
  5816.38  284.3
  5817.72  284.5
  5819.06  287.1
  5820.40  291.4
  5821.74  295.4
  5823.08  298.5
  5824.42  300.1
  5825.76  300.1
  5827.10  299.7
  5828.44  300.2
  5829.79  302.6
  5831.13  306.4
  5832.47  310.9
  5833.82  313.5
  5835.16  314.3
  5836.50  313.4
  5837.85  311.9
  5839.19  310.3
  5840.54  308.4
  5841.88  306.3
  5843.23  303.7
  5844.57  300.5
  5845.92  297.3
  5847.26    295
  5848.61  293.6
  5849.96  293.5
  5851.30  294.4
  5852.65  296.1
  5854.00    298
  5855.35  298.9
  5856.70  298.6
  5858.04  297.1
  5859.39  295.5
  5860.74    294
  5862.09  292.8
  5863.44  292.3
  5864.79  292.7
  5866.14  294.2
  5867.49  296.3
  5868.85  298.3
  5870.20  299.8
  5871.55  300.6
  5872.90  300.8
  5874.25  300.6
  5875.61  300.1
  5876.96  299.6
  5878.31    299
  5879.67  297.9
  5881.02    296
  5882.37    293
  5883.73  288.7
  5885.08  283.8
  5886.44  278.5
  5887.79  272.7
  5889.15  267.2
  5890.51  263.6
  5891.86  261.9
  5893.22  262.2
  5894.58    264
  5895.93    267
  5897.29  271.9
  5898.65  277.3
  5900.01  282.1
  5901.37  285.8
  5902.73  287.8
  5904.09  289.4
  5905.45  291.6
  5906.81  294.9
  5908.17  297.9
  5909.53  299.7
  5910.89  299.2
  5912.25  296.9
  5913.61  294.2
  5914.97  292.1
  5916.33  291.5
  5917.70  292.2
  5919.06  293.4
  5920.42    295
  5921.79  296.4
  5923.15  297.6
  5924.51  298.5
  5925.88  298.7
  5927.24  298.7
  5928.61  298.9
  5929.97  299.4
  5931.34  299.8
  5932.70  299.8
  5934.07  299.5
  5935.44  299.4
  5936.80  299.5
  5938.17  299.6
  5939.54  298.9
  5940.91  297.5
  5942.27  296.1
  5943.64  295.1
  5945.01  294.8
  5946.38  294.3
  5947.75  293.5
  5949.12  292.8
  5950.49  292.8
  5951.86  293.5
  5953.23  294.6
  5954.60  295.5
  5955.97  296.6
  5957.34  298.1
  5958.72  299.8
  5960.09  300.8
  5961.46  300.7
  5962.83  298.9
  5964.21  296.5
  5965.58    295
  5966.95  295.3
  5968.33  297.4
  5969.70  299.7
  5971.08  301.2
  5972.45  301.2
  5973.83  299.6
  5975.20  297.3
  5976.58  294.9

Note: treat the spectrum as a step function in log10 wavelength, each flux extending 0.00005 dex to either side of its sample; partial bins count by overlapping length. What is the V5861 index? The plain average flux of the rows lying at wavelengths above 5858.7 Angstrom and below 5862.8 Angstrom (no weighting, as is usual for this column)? 294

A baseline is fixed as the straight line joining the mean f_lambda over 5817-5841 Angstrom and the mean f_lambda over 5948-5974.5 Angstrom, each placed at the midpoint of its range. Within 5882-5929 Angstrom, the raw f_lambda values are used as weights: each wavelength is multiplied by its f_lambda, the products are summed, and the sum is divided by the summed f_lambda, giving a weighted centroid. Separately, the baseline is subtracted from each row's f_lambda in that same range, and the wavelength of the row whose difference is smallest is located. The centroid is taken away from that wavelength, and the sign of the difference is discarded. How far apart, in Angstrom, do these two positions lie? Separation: 14.0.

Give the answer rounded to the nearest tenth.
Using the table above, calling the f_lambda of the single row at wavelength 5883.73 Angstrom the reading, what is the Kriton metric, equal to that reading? 288.7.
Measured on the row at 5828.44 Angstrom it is 300.2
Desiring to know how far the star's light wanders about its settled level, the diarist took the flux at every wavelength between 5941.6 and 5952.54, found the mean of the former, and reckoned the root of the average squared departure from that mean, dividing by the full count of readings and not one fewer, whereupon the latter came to 1.10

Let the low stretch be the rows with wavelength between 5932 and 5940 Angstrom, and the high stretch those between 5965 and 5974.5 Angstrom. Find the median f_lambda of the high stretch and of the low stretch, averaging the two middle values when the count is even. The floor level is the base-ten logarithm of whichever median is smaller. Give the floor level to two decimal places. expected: 2.48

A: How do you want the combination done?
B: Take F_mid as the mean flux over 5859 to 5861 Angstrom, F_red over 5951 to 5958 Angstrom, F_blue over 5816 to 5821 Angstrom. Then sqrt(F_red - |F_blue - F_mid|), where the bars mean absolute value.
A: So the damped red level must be 17.0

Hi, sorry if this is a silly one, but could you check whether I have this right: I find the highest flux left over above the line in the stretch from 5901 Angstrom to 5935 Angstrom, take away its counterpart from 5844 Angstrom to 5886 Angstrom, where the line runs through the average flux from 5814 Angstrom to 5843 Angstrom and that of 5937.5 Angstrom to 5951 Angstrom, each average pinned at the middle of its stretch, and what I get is 1.9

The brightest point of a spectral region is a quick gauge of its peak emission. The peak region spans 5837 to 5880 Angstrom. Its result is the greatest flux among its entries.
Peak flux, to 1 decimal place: 311.9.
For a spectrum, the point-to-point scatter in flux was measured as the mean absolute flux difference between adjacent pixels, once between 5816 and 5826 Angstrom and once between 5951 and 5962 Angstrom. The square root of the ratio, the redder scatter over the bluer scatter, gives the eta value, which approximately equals 0.68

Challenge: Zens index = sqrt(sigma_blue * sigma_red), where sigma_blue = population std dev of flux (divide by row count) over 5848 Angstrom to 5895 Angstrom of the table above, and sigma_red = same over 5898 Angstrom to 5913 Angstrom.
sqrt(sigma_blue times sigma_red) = 9.3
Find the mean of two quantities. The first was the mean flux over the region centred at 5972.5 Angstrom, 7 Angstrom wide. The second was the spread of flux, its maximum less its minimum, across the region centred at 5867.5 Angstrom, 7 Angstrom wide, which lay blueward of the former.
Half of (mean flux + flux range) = 153.4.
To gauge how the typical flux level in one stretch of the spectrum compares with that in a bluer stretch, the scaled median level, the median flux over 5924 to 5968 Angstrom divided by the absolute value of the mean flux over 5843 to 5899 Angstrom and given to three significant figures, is 1.03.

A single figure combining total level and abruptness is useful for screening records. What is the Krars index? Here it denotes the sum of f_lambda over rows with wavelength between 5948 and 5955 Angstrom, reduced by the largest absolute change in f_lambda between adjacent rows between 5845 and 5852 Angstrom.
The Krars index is 1467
